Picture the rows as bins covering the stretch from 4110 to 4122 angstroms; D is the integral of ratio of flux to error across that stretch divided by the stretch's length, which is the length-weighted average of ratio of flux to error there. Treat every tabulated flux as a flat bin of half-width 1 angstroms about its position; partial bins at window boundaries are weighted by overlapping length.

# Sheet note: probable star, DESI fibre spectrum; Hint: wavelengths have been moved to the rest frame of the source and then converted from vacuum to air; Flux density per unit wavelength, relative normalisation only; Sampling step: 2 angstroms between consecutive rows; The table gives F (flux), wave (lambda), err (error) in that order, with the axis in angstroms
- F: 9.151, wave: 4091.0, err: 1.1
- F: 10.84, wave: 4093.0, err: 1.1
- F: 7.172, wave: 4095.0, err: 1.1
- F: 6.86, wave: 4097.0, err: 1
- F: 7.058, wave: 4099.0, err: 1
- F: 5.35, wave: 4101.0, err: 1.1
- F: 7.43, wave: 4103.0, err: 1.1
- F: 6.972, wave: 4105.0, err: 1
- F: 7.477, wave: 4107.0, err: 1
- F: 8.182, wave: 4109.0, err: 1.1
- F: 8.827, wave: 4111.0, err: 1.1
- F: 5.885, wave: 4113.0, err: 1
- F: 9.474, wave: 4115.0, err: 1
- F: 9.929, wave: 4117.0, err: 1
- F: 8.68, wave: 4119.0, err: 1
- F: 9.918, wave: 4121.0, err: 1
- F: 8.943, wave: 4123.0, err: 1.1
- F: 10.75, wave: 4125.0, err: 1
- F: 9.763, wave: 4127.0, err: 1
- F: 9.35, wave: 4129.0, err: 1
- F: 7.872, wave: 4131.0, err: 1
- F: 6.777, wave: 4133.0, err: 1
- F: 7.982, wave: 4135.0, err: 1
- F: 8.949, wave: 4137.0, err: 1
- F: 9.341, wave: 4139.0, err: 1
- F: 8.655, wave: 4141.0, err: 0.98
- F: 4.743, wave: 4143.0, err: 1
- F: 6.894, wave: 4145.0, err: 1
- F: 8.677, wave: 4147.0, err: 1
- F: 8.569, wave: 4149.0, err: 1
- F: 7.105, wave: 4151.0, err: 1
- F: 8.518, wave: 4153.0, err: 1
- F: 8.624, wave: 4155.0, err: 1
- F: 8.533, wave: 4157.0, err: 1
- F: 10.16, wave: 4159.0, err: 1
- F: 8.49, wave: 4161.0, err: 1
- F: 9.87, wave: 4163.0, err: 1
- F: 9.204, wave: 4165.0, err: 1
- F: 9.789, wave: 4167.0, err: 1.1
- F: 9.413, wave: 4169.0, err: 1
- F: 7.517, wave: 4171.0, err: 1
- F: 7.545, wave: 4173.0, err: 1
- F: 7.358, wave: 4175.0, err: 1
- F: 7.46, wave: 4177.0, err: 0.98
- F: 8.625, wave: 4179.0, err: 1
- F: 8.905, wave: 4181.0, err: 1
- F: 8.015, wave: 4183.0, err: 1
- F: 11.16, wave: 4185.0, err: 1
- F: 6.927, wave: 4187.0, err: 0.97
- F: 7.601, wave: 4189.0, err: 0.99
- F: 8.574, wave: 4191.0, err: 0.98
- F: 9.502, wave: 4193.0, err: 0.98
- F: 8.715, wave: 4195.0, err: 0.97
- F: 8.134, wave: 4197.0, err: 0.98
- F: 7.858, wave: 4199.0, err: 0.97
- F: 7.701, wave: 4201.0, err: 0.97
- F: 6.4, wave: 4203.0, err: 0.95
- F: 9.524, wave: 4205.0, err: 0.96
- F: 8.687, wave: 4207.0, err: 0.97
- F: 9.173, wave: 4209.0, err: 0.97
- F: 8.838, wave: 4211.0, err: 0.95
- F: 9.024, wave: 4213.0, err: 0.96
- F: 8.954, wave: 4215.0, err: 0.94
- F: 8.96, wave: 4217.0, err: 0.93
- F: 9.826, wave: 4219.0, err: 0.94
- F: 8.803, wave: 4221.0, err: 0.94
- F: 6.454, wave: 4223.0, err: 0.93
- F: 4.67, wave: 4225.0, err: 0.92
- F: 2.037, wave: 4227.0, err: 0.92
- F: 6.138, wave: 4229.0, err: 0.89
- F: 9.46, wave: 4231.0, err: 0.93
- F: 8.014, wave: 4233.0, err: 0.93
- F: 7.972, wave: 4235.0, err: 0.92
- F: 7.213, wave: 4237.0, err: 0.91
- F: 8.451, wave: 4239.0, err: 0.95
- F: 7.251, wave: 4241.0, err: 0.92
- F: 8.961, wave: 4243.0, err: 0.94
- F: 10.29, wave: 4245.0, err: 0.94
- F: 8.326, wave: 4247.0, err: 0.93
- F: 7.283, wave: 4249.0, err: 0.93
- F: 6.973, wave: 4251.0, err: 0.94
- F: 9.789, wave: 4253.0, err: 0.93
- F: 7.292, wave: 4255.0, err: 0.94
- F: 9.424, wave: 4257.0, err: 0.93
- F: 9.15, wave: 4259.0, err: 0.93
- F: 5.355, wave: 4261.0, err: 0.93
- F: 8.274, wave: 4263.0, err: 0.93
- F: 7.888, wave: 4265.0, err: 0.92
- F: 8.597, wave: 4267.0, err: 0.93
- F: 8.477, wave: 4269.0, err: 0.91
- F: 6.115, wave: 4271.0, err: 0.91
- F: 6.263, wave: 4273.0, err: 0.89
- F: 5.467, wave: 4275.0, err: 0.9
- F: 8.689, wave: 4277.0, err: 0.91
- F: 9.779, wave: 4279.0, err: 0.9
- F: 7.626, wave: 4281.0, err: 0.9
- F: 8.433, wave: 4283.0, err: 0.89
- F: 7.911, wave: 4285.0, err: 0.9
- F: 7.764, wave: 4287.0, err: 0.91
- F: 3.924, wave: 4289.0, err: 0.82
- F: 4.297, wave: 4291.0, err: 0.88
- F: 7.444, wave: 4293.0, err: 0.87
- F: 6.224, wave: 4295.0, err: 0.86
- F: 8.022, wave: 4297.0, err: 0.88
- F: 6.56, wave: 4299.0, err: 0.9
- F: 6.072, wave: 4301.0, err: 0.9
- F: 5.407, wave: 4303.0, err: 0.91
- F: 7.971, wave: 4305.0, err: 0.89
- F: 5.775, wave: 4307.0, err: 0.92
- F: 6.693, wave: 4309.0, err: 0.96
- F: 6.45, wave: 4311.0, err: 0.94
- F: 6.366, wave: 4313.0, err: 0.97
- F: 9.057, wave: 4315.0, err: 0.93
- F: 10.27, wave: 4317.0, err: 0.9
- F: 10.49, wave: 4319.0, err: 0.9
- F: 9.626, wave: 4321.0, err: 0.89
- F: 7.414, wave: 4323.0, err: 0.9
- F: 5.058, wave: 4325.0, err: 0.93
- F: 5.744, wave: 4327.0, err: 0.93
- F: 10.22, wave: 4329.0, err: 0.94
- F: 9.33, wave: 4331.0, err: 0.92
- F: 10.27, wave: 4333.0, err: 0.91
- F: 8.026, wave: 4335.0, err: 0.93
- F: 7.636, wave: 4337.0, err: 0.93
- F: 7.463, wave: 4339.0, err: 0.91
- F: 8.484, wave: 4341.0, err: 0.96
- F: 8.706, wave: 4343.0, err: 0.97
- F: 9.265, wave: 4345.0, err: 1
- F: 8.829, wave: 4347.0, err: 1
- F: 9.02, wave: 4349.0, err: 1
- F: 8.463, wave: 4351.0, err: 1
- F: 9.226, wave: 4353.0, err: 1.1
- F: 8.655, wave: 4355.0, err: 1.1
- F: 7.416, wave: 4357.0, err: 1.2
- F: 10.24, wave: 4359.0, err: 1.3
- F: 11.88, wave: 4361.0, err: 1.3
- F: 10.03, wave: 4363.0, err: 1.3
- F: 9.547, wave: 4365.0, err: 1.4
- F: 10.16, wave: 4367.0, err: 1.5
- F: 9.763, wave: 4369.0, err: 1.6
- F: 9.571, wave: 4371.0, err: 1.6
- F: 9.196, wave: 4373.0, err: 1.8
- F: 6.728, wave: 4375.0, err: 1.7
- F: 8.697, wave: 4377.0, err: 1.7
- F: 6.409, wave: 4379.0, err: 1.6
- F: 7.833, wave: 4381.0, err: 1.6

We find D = 8.7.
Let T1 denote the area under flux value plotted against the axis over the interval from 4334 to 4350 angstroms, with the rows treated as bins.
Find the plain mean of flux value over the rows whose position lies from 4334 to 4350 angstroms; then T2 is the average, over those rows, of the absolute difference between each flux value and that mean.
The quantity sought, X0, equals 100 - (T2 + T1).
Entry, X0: -35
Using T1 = 135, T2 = 0.54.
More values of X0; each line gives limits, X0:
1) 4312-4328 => -30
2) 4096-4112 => -17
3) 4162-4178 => -37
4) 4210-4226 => -32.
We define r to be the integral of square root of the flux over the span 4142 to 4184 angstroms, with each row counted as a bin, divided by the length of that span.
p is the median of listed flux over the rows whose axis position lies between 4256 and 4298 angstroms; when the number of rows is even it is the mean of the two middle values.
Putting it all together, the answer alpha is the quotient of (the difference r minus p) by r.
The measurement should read -1.75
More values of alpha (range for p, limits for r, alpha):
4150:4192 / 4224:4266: -2.12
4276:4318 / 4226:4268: -1.69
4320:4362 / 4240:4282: -2.10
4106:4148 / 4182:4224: -1.98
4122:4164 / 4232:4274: -2.06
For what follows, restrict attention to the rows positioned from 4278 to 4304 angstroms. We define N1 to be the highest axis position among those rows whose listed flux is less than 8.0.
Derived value 4303.0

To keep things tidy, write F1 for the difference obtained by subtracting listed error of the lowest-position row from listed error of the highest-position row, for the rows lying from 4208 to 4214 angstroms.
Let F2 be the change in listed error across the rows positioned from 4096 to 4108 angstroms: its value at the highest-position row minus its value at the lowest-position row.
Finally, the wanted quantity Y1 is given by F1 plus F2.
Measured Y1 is -0.01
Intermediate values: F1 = -0.010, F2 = 0.000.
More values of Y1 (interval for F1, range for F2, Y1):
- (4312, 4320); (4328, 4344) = -0.04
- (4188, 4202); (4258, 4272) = -0.04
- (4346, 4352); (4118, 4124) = 0.10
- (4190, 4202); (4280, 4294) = -0.04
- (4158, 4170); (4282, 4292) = -0.01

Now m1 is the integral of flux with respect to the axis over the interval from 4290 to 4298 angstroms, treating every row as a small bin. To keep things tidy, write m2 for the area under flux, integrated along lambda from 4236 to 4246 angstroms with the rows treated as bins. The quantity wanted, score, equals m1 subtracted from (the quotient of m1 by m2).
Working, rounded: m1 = 52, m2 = 84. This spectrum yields -51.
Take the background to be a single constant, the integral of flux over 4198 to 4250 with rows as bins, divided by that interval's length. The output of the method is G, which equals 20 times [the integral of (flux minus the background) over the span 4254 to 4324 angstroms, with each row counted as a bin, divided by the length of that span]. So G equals -10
